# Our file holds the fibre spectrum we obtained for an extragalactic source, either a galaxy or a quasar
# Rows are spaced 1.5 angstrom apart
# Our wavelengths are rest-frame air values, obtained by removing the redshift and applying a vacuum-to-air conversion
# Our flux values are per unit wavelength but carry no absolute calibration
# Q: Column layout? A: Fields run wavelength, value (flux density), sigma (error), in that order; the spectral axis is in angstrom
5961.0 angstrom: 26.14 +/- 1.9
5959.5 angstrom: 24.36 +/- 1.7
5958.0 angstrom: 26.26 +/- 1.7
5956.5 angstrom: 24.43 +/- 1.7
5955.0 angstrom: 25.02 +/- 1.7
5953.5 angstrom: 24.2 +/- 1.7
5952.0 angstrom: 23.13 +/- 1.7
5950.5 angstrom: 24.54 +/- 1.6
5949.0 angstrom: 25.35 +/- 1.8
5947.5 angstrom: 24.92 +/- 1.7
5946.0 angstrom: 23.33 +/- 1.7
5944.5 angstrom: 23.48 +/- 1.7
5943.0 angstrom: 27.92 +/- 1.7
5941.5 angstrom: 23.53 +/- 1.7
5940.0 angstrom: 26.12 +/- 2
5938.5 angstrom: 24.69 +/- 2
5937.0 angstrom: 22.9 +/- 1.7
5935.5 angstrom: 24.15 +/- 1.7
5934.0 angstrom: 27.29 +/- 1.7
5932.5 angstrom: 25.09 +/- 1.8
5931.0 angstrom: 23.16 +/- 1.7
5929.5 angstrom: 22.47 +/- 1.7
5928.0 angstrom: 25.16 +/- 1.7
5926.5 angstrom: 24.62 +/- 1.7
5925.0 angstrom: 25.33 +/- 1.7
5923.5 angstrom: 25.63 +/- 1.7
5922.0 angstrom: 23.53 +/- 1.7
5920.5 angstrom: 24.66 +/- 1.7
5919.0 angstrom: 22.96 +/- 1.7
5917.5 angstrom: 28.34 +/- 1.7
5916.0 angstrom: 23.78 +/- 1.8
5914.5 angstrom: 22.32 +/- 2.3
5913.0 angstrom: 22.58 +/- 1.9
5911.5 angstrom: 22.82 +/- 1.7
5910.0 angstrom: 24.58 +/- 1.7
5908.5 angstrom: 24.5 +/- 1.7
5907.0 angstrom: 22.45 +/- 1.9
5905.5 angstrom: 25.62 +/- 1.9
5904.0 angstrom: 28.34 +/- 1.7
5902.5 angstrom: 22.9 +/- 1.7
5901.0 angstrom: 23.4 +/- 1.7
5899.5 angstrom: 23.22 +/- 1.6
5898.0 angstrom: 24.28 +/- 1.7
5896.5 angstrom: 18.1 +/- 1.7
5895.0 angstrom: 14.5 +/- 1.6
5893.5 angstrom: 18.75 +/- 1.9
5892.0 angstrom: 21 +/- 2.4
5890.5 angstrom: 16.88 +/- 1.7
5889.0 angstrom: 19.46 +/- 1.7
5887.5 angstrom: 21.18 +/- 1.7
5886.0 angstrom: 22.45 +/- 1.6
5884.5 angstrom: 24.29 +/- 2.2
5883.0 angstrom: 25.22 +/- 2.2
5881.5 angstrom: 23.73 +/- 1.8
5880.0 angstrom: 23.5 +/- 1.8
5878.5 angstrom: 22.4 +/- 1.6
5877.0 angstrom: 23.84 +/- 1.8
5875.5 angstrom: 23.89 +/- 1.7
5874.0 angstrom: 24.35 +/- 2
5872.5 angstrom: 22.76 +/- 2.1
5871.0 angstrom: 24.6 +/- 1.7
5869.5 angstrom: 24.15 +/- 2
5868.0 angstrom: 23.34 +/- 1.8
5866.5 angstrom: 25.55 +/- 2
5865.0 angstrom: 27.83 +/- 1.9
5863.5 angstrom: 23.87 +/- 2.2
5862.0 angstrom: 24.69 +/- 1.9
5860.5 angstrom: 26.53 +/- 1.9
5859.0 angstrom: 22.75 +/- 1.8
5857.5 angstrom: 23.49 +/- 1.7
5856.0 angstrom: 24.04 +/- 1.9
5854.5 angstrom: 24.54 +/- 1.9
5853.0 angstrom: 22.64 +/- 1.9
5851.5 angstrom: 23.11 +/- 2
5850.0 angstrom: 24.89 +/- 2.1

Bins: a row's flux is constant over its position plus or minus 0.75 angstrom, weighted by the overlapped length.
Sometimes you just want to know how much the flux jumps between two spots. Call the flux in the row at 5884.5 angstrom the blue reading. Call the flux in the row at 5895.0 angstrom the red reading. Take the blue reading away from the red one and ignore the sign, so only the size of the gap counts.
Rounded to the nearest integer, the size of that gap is 10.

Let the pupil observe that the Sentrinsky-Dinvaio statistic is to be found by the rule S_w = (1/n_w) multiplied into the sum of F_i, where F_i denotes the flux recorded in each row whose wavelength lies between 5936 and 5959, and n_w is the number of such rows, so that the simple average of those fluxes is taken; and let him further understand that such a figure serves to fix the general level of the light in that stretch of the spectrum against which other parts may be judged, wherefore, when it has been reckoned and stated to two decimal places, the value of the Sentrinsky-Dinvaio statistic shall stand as 24.65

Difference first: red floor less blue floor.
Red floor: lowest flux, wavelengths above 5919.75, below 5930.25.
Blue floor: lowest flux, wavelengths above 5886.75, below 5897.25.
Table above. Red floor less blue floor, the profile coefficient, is 8.0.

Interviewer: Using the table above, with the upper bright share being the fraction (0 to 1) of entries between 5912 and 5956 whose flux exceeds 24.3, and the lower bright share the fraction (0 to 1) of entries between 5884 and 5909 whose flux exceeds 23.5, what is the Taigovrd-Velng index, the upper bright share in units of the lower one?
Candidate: 1.76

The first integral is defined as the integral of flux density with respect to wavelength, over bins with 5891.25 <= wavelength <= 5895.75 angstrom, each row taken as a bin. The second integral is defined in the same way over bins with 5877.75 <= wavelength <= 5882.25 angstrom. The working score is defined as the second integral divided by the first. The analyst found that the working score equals 1.28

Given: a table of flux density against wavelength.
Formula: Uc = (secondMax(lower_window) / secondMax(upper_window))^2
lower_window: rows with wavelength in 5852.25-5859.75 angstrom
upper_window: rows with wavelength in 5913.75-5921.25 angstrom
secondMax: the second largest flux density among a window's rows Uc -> 0.95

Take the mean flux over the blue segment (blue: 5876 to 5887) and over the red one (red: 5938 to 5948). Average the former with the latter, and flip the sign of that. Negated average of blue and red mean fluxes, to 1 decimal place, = -24.2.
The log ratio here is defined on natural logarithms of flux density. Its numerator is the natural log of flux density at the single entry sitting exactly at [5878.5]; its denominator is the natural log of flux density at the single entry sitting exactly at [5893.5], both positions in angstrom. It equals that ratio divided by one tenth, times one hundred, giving 1061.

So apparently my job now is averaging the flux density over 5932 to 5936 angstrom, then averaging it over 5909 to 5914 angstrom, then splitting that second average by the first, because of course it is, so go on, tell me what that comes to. 0.91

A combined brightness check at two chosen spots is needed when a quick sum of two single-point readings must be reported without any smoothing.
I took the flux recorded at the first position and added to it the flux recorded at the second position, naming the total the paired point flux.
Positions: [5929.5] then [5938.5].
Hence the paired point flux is 47.2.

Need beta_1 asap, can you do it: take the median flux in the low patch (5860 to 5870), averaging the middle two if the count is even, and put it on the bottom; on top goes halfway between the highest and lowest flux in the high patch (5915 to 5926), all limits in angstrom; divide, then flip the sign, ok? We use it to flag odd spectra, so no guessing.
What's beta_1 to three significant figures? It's -1.04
